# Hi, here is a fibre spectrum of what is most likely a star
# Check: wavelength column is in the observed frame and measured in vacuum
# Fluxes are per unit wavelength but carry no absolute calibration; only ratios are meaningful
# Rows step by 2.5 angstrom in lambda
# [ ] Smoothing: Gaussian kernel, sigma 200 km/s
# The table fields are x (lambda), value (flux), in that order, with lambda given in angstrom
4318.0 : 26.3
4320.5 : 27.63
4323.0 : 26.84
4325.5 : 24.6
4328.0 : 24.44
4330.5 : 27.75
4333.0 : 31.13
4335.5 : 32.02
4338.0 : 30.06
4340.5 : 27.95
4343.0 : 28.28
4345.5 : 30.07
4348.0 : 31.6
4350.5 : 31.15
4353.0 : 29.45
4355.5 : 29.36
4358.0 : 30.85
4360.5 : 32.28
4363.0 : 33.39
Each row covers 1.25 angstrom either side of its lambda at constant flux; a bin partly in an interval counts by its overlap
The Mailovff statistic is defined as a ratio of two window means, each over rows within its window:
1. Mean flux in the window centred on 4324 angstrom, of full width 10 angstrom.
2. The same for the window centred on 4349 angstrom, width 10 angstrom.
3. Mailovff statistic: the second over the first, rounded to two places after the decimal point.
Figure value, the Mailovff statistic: 1.18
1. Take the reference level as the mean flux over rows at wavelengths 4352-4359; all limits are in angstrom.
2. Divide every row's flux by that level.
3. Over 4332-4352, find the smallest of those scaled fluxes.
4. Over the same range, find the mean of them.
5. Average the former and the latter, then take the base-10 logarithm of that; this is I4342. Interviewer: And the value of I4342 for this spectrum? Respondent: -0.011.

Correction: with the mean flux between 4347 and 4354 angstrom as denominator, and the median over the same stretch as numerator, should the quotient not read 1.01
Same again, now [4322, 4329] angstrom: 0.97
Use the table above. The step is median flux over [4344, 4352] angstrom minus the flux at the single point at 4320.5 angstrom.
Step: 3.5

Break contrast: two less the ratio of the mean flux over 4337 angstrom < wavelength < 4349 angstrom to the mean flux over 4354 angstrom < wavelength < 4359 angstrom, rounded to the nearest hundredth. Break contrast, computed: 1.02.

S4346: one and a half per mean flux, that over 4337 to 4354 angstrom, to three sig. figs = 0.0503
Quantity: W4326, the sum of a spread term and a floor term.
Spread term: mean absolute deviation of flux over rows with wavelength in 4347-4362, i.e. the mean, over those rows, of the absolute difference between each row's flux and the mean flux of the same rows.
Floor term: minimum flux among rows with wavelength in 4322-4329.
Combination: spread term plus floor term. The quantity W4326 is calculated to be 25.36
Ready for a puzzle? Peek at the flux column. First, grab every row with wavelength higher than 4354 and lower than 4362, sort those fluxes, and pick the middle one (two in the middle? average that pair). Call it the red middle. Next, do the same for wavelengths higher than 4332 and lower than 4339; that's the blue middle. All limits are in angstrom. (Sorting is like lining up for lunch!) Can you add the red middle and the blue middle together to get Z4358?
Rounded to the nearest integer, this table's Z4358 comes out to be 62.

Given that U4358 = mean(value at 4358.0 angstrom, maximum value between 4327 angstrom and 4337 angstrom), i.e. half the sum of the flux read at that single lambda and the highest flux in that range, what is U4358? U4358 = 31.4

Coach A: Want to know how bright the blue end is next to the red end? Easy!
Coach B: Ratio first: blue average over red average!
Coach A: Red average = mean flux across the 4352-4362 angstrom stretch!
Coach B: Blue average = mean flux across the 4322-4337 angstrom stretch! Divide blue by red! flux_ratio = 0.91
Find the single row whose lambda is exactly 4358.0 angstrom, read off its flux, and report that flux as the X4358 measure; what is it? 30.85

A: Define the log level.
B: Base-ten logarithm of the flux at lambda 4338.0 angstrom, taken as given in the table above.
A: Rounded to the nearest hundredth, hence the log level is 1.48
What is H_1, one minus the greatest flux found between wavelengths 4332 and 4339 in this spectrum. -31.0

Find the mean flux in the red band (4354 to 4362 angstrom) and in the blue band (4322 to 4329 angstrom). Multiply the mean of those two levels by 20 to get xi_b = 561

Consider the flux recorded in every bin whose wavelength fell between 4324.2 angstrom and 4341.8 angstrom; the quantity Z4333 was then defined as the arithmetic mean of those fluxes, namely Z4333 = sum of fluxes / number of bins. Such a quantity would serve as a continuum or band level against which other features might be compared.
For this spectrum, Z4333 28.3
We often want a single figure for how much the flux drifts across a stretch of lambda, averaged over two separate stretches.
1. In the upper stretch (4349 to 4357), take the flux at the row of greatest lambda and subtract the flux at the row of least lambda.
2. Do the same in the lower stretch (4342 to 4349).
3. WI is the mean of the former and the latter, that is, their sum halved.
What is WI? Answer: 0.8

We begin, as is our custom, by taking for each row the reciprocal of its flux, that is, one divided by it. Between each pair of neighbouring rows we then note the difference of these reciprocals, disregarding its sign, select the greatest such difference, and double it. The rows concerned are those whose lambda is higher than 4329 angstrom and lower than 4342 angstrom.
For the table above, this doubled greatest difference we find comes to 0.0078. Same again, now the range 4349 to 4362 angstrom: 0.0037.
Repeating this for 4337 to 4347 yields 0.0050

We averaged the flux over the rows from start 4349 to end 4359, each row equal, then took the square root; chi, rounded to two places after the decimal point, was 5.50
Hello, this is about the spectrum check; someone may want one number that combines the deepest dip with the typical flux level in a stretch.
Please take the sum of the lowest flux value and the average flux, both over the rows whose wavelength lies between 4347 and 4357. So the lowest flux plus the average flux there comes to 60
